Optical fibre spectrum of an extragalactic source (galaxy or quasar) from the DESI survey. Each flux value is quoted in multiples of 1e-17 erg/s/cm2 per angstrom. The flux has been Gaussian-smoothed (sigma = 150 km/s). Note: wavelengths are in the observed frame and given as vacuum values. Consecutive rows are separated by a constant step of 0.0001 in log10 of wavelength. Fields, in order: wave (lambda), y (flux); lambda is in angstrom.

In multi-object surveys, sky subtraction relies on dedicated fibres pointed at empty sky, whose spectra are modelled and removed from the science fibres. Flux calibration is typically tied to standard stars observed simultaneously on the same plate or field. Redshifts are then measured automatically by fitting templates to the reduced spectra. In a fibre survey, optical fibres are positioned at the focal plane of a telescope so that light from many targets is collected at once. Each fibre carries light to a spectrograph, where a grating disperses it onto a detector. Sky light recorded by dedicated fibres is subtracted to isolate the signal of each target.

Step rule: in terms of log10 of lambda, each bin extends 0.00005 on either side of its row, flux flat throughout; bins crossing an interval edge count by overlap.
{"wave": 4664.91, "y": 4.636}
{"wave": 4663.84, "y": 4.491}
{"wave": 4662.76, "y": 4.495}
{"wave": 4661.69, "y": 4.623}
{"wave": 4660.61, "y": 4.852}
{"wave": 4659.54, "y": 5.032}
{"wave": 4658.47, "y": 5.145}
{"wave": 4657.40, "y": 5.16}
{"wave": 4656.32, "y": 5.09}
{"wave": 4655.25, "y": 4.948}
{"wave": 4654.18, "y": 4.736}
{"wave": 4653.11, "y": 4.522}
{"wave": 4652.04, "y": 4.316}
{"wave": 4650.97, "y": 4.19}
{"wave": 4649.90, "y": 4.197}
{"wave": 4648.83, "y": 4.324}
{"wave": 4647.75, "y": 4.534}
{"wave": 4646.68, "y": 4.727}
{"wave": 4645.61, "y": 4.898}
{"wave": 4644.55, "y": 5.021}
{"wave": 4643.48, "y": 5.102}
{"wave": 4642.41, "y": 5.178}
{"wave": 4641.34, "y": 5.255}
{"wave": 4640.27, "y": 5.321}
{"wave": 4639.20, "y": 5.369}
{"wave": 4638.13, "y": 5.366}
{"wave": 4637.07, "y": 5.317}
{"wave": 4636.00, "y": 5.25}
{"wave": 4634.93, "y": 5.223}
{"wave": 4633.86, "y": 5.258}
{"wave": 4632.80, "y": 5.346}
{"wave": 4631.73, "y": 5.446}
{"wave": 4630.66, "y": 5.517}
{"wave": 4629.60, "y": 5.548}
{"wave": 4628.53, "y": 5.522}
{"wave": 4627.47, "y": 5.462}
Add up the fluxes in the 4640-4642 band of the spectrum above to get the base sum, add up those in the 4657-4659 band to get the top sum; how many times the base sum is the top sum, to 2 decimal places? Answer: 0.97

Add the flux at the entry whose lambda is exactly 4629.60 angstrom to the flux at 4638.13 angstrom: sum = 10.9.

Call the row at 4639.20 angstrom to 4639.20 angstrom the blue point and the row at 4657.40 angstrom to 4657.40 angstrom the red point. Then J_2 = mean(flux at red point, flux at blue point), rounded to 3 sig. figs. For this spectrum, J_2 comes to 5.26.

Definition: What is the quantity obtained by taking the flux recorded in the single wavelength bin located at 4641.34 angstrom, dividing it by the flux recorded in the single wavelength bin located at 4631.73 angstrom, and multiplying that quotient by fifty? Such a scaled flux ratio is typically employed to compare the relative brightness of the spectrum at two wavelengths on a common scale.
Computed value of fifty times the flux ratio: 48.2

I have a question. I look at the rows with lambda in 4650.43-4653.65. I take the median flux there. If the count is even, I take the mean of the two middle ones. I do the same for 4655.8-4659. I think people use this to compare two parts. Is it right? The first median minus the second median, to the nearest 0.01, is -0.83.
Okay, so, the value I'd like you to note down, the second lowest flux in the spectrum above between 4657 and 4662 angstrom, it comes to 4.852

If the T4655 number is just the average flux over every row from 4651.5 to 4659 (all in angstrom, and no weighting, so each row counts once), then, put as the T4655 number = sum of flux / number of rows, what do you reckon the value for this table 4.85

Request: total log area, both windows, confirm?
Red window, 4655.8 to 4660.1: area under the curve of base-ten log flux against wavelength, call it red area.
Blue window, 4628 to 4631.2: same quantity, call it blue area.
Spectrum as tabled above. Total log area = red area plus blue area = 5.4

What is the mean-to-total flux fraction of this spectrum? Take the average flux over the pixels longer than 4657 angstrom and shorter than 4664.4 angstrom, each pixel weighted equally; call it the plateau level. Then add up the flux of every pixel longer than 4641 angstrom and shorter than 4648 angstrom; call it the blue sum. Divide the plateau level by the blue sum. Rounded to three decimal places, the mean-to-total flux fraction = 0.139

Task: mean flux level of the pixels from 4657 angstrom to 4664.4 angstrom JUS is 4.8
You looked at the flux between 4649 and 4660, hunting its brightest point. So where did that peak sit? 4657.40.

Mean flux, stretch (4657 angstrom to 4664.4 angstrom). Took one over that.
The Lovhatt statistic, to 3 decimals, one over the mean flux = 0.207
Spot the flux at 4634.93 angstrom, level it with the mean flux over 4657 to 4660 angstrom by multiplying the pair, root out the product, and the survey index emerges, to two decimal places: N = 5.17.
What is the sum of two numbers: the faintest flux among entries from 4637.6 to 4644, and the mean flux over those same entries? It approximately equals 10.4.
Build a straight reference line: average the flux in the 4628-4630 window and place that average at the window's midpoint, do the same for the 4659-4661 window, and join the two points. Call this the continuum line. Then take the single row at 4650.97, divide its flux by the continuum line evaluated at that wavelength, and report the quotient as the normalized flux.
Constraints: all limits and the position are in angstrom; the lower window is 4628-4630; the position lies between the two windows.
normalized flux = 0.82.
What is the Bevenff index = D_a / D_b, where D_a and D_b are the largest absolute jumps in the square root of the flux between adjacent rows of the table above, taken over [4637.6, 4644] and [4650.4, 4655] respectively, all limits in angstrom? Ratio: 0.34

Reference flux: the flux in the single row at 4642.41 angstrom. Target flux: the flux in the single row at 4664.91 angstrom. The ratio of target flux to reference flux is 0.90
